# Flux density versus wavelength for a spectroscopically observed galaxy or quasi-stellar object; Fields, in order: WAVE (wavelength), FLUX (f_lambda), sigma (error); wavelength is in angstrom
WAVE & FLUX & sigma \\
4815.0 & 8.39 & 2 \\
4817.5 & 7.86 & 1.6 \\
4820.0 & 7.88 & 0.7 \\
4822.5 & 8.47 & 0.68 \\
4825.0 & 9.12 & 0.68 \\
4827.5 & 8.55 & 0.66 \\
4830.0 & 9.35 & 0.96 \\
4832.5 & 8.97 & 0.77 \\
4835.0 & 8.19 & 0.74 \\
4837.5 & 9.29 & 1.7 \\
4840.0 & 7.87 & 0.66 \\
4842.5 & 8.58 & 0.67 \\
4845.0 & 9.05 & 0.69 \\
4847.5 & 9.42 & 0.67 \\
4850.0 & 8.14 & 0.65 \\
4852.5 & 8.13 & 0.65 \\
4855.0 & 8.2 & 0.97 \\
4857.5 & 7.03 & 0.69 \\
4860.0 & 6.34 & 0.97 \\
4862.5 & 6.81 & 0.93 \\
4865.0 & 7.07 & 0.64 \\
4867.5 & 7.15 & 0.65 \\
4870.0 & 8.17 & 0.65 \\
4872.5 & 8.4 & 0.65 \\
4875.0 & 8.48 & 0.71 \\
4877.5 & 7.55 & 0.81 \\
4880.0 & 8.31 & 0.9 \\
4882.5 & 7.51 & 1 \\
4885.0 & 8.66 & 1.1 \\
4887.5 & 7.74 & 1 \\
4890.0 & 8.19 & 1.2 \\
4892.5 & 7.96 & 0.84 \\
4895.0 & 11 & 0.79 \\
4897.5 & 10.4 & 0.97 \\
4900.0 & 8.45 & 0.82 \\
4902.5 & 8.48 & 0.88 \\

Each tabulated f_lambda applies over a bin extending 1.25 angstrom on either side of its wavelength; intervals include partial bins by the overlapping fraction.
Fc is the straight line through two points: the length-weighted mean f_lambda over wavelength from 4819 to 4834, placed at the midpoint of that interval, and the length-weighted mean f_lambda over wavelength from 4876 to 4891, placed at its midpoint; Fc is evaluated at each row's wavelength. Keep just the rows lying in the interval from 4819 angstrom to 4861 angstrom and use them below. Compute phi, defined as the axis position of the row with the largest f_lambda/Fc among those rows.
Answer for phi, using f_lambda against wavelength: 4847.5 angstrom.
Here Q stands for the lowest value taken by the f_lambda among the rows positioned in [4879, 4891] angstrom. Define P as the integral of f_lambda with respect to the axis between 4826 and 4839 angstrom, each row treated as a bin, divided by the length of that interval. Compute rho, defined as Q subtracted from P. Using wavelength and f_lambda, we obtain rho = 1.3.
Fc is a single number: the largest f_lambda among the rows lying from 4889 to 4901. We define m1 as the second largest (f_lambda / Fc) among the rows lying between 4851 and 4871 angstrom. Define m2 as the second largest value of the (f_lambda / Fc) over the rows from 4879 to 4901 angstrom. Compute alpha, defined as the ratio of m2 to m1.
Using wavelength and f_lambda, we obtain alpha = 1.27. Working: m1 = 0.743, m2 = 0.95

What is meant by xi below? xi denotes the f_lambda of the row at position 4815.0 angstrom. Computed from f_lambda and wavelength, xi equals 8.39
